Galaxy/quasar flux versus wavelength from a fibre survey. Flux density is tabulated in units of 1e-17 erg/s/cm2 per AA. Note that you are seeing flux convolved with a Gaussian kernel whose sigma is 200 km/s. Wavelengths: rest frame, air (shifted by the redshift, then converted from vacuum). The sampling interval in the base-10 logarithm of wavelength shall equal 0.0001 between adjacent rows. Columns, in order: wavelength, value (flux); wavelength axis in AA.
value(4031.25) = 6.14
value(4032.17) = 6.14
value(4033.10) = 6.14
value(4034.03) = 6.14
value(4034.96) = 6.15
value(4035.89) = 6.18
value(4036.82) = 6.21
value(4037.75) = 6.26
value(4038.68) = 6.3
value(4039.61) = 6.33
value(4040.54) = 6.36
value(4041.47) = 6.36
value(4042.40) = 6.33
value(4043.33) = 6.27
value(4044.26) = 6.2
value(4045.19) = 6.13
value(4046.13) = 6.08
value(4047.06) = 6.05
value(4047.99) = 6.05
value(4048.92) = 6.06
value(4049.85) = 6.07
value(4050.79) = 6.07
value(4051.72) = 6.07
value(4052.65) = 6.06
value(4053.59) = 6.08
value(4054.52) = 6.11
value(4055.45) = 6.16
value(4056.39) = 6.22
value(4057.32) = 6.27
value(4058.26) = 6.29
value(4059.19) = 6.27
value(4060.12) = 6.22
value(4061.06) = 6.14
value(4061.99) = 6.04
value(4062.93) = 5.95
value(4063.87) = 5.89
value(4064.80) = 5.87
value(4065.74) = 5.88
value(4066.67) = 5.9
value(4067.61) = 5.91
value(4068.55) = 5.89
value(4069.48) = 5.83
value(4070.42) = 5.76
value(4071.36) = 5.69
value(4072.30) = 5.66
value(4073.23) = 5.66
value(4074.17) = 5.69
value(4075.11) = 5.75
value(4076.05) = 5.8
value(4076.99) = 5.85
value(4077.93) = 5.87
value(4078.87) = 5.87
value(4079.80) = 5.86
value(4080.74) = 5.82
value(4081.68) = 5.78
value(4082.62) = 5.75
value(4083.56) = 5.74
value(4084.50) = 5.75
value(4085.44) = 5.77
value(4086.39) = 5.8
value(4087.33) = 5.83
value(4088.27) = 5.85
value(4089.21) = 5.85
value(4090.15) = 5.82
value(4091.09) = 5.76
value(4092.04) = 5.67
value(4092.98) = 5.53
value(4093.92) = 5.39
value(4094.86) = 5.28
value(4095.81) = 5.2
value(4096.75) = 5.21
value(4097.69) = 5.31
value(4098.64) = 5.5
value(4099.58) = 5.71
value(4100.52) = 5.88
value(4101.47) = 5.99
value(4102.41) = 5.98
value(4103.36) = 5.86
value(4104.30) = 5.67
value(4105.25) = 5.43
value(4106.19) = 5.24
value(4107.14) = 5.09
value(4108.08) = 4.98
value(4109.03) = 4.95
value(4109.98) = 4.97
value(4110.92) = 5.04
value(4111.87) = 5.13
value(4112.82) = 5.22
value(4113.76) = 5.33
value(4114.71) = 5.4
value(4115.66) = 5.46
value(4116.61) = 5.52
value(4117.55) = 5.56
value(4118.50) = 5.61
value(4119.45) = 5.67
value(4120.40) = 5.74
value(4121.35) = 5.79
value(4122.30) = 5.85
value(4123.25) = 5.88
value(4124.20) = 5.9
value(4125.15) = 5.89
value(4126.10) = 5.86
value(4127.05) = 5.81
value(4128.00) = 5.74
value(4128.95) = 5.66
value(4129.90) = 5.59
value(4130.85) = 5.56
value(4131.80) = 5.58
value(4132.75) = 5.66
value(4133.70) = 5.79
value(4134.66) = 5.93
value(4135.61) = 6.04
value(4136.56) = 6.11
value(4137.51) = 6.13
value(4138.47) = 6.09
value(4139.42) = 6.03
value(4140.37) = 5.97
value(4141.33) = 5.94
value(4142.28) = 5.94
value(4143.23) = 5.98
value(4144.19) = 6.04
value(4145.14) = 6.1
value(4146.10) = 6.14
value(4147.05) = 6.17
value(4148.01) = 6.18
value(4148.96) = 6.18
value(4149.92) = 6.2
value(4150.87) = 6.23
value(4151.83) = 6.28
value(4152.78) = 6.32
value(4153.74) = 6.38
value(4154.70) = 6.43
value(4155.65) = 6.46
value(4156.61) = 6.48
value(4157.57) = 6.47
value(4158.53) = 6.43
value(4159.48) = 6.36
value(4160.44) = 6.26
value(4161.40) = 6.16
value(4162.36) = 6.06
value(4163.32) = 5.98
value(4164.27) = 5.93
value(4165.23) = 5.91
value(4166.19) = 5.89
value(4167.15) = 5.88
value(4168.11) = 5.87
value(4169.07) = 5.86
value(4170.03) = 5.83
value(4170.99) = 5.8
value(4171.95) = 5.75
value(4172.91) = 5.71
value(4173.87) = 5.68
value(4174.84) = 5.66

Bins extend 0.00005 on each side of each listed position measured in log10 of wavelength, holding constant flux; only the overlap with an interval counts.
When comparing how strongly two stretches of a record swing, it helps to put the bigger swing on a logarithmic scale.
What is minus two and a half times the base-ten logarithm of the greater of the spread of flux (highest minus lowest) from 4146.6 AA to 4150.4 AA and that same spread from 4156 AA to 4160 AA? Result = 2.3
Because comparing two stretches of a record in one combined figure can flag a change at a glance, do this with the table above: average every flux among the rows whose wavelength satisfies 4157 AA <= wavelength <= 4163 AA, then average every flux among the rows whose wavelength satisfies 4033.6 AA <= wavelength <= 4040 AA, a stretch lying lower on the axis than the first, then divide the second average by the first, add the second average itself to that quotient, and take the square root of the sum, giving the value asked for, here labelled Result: 2.69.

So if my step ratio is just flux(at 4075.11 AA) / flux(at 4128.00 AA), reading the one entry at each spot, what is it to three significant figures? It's 1.00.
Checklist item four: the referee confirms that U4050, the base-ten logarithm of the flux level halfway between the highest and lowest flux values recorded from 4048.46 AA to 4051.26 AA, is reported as 0.78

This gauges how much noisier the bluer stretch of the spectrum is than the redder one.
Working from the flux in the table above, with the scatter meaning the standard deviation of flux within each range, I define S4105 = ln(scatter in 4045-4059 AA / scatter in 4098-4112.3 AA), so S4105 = -1.6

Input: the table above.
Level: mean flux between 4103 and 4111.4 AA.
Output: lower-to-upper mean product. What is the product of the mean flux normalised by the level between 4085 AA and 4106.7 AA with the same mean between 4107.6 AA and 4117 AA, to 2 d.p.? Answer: 1.06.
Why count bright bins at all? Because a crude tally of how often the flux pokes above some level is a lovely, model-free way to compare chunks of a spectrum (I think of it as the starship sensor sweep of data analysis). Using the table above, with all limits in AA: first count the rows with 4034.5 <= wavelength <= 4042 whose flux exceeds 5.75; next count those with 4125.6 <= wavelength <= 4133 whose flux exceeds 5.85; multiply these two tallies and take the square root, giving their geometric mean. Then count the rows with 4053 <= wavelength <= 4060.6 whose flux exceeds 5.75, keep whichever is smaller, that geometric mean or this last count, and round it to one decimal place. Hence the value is 2.8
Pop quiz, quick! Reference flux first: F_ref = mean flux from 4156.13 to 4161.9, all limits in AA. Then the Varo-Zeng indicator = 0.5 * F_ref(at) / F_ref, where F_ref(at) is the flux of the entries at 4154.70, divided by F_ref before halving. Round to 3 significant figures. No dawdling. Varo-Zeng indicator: 0.506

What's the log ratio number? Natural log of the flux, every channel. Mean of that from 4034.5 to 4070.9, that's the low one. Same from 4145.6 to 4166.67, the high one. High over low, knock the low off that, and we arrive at -0.80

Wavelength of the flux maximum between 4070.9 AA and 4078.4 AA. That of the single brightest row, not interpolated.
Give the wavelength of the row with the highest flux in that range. 4077.93 AA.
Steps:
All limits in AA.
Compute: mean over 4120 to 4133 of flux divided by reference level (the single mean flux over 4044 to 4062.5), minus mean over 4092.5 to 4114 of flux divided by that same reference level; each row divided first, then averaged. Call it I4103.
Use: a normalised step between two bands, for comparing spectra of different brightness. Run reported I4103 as 0.06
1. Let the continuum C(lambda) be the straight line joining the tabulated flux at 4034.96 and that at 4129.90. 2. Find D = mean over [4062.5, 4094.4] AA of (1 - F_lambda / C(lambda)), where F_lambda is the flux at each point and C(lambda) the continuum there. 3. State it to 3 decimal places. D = 0.018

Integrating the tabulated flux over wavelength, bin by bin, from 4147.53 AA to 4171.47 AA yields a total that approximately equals 147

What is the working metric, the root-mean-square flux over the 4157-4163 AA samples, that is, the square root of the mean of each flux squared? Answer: 6.29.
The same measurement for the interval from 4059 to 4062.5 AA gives 6.17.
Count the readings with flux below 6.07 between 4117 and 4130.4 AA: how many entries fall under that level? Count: 14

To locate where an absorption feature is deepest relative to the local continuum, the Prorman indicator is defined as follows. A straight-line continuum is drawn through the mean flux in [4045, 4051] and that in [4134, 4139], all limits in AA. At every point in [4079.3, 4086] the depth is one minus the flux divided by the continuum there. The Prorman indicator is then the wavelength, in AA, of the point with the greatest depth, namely 4083.56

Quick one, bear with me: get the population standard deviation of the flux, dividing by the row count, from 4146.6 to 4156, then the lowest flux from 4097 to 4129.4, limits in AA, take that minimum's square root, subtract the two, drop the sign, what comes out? 2.12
